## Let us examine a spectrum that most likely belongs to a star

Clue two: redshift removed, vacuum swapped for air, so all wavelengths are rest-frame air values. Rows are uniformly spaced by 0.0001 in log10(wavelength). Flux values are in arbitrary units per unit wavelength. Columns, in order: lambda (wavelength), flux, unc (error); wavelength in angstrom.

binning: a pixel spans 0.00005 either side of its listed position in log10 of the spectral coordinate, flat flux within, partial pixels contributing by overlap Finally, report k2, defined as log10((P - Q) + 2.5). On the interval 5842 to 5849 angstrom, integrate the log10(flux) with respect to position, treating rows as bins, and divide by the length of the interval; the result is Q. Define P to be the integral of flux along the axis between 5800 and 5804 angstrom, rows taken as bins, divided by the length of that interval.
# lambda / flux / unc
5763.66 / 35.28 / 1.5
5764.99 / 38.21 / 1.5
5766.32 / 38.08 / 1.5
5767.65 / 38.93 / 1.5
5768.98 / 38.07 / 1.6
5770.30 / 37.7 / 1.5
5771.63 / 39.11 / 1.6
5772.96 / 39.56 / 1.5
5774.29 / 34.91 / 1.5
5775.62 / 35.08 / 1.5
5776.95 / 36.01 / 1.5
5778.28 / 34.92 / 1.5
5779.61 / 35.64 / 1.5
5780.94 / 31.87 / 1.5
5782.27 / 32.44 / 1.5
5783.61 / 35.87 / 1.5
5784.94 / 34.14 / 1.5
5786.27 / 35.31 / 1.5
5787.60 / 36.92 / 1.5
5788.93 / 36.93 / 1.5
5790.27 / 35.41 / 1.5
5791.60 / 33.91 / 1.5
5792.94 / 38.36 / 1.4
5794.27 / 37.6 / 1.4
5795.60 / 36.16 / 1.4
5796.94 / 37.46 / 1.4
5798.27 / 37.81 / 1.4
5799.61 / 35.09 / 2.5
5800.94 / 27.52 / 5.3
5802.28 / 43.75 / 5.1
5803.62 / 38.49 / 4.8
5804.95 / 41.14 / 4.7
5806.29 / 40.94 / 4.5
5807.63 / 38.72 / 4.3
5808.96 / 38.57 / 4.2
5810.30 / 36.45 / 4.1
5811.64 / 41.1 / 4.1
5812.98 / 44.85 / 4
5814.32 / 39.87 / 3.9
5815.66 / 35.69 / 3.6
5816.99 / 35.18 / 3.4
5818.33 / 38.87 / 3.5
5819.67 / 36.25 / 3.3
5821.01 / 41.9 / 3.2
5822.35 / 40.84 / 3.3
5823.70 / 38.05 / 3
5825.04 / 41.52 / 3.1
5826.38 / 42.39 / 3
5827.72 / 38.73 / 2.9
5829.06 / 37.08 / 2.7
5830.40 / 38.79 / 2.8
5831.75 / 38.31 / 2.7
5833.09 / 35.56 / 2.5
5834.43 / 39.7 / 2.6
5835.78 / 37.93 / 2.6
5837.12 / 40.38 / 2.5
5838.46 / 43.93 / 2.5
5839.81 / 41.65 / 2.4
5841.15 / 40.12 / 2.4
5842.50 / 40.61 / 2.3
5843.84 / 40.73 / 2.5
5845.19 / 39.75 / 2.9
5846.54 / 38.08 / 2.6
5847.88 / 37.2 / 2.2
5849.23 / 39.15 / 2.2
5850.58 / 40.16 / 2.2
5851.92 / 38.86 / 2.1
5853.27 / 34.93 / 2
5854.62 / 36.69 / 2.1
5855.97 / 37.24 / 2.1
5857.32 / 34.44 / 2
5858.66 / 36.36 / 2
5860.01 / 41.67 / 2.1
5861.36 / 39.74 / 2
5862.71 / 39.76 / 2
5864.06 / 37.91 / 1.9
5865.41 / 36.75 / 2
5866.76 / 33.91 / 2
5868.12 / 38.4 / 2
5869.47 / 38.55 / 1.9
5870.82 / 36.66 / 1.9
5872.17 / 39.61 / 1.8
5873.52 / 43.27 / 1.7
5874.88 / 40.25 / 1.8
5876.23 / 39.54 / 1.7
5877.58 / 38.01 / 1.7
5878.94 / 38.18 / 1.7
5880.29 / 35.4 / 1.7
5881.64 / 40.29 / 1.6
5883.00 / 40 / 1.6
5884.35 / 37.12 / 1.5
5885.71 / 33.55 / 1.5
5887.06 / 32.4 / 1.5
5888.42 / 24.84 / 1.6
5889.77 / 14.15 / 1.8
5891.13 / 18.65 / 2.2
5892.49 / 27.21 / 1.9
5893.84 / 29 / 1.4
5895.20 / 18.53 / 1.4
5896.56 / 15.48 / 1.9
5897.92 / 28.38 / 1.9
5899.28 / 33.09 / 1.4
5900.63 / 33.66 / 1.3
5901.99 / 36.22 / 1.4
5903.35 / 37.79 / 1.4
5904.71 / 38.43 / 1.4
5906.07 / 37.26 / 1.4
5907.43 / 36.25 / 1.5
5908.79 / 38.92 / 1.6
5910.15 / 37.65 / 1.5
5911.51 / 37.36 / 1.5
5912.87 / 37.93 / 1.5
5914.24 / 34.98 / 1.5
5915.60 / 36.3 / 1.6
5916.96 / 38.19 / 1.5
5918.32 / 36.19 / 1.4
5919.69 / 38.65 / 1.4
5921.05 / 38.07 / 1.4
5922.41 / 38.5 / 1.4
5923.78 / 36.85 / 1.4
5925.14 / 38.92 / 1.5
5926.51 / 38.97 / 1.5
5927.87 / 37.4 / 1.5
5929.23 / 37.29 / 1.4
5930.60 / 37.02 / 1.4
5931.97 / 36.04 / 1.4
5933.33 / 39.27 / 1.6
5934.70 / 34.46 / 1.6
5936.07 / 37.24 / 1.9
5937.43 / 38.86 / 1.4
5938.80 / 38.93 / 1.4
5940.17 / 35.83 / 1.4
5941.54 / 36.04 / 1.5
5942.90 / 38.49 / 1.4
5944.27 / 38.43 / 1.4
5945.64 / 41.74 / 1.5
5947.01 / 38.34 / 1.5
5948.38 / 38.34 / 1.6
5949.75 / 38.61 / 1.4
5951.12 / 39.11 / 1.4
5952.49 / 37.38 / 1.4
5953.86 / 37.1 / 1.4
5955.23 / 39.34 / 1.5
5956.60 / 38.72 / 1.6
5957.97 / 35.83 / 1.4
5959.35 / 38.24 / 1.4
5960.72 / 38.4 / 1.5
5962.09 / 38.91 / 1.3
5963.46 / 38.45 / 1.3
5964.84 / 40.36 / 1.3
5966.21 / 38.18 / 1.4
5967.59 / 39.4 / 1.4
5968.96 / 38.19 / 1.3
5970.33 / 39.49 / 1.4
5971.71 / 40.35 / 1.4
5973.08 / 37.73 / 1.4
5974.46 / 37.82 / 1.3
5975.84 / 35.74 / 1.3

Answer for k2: 1.57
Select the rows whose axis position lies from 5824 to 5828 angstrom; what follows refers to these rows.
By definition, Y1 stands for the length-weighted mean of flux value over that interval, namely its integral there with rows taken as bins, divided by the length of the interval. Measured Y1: 41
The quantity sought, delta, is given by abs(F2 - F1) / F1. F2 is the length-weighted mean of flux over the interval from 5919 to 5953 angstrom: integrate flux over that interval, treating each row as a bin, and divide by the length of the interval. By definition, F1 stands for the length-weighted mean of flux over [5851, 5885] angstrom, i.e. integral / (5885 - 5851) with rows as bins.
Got 0.006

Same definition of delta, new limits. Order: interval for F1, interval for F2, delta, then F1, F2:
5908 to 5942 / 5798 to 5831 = 0.036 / 37.43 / 38.8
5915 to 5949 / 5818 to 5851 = 0.046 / 37.78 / 39.5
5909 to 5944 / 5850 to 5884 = 0.021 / 37.45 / 38.3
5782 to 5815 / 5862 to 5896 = 0.092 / 37.44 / 34.0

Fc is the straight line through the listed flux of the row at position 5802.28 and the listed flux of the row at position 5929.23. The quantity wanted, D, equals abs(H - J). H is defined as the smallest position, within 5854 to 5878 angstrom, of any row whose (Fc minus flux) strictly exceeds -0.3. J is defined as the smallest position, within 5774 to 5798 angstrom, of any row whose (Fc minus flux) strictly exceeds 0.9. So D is 80.3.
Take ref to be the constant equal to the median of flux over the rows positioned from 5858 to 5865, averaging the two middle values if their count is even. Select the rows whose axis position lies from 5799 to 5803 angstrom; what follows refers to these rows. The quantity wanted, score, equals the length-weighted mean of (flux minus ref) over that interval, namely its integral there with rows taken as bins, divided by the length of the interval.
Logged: -4.2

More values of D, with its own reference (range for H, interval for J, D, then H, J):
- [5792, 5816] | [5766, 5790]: 26.6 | 5792.94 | 5766.32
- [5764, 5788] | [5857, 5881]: 92.3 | 5764.99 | 5857.32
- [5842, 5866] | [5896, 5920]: 54.1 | 5842.50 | 5896.56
